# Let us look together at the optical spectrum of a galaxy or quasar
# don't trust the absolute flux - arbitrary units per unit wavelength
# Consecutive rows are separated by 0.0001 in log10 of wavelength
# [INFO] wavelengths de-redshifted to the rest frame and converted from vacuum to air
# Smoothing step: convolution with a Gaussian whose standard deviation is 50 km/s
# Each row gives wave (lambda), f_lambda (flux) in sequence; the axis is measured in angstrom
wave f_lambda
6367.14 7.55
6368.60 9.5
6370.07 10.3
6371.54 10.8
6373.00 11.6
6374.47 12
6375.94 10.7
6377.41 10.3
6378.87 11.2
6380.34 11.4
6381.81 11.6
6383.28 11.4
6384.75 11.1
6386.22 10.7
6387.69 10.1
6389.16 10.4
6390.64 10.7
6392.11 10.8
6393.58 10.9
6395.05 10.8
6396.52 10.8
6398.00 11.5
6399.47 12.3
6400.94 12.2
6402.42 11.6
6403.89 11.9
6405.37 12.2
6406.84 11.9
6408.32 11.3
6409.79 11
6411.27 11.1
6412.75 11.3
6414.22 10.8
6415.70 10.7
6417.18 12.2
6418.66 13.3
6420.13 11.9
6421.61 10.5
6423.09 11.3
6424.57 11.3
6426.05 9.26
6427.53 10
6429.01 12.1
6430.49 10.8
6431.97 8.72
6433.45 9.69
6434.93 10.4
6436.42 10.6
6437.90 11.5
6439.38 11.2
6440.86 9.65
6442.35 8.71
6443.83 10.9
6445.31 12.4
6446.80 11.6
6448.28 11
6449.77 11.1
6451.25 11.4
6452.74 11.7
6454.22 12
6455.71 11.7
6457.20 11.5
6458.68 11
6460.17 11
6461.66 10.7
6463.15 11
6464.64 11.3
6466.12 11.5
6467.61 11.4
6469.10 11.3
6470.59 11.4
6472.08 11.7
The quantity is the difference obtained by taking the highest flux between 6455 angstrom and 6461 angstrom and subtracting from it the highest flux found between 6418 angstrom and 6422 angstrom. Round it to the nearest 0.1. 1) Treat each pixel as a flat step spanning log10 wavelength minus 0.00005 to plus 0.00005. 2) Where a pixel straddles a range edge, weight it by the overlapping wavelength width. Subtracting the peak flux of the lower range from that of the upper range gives -1.6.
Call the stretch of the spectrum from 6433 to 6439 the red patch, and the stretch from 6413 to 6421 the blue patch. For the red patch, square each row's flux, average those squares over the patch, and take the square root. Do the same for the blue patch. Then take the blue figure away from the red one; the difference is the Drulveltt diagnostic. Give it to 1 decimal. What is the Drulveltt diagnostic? -1.3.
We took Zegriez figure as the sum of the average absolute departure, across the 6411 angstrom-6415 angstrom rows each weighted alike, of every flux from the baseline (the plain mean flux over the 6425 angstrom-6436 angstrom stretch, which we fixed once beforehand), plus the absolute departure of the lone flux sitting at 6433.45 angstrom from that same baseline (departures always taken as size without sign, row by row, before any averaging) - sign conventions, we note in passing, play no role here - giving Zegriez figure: 1.4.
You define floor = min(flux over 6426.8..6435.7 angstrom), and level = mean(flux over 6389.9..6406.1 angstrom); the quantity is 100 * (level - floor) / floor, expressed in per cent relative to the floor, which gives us 31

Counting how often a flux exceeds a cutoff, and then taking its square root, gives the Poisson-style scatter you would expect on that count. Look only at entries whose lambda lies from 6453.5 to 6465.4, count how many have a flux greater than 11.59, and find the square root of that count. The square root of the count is 1.4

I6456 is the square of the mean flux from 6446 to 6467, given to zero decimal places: 128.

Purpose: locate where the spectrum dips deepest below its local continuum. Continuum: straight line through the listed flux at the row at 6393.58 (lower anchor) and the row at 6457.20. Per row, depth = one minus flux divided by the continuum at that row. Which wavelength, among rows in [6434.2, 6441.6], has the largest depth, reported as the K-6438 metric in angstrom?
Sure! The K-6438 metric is 6440.86 angstrom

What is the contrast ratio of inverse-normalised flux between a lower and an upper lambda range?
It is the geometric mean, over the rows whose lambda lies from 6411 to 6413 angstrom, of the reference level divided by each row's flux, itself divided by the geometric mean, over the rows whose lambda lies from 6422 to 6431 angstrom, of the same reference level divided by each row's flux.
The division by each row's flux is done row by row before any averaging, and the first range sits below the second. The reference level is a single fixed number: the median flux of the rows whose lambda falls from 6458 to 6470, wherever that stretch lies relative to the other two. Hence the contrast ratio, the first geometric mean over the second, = 0.96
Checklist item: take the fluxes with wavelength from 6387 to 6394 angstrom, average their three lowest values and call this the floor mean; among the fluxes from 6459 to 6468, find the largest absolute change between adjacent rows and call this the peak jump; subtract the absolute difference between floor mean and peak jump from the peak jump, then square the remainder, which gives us 96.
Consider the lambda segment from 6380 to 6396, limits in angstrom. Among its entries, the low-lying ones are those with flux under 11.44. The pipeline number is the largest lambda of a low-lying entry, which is 6395.05 angstrom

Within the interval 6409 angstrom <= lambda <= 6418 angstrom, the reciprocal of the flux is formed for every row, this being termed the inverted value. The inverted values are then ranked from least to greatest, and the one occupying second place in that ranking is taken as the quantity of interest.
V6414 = 0.0885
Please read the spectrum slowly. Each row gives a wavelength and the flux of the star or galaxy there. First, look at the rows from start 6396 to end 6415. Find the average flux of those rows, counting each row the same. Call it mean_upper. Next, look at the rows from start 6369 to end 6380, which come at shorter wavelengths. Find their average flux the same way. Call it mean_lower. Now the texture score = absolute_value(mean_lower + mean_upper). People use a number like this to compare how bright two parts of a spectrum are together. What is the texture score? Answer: 22.5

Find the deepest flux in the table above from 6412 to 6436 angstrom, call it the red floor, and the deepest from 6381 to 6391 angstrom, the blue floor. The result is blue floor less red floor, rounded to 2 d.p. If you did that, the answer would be 1.38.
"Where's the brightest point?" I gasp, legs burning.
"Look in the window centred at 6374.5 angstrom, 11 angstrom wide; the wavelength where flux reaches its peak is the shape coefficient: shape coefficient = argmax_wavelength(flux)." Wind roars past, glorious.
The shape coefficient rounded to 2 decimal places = 6374.47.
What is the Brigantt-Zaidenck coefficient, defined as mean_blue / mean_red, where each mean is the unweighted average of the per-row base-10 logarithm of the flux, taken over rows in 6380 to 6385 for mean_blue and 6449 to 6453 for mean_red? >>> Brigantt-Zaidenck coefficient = 1.00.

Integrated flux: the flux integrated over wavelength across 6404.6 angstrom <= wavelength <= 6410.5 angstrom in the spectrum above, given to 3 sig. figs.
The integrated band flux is 68.5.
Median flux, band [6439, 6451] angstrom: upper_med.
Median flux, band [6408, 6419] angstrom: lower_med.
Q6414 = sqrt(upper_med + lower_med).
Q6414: 4.72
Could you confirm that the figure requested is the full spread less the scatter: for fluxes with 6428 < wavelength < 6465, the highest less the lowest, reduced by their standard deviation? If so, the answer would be 2.8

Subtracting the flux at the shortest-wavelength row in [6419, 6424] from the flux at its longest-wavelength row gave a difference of -0.60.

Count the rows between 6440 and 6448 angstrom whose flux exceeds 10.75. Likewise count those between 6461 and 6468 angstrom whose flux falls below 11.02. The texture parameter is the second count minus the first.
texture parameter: -1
